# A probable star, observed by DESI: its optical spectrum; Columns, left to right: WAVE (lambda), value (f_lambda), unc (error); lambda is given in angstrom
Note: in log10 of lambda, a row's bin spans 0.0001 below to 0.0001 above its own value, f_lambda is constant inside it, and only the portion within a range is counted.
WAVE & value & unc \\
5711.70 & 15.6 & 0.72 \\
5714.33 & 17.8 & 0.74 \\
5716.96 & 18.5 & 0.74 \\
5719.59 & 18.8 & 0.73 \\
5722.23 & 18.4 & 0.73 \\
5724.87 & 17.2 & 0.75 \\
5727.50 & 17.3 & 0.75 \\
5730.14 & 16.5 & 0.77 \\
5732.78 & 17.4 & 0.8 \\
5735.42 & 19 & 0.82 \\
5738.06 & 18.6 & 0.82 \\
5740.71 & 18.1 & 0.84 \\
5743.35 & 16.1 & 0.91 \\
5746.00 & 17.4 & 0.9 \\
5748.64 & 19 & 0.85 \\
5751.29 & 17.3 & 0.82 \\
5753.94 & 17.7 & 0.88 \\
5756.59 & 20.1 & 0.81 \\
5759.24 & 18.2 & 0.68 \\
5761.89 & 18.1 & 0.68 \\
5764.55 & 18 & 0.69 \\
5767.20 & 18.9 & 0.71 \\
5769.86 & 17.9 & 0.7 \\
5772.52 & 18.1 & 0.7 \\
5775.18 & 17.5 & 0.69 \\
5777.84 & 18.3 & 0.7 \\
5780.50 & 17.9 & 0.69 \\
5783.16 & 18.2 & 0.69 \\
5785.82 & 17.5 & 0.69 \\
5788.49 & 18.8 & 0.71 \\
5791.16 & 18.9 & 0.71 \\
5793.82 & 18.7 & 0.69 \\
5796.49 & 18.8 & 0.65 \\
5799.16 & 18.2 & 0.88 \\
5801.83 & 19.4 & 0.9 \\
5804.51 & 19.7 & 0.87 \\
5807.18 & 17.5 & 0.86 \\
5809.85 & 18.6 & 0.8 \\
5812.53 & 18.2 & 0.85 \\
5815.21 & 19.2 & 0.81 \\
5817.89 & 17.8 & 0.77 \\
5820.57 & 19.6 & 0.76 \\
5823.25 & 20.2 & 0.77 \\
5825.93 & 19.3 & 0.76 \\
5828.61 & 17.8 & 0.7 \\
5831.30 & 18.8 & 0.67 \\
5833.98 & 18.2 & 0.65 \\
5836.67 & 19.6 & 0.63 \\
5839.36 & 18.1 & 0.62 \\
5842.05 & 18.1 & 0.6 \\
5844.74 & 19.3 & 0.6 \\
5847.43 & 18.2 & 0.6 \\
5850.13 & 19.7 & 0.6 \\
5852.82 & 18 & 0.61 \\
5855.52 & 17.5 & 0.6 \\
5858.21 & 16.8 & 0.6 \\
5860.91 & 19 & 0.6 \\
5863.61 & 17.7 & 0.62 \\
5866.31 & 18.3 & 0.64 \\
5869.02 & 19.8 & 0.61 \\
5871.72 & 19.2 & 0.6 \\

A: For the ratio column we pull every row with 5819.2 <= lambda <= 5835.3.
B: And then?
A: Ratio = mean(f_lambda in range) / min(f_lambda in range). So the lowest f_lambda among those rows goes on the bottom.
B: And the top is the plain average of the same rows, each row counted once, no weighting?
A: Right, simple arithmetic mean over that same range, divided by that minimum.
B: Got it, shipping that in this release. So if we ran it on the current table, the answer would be 1.07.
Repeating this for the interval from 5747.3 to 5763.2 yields 1.06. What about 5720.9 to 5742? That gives 1.08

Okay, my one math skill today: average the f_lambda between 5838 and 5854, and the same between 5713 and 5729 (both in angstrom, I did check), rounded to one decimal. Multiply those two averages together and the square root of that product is 18.3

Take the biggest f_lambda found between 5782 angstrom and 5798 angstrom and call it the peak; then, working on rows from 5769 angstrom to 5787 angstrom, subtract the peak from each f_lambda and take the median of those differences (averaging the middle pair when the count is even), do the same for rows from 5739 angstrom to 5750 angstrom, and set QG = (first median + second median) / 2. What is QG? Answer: -1.1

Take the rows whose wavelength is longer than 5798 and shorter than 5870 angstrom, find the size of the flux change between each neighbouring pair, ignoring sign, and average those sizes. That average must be 1.12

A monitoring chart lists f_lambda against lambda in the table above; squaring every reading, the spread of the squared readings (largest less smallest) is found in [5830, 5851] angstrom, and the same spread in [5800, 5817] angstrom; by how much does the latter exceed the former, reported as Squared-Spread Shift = 21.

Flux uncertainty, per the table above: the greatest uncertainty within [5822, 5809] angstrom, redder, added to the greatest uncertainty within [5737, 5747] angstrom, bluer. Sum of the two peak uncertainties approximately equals 1.76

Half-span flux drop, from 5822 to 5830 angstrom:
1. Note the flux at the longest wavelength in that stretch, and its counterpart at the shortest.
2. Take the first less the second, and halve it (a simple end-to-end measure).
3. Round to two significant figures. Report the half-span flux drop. -1.2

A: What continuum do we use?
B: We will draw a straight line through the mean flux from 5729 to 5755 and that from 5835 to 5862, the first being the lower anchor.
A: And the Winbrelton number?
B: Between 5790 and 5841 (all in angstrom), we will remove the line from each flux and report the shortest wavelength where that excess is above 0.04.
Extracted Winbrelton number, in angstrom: 5791.16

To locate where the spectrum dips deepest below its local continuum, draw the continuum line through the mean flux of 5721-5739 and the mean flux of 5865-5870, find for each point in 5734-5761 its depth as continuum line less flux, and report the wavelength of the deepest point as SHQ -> 5743.35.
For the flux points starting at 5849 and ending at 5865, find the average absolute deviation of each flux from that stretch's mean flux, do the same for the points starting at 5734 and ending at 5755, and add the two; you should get 1.6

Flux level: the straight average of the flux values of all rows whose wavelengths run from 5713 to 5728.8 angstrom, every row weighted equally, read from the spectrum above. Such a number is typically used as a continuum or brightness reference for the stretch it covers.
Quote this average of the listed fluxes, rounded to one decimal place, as 18.0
